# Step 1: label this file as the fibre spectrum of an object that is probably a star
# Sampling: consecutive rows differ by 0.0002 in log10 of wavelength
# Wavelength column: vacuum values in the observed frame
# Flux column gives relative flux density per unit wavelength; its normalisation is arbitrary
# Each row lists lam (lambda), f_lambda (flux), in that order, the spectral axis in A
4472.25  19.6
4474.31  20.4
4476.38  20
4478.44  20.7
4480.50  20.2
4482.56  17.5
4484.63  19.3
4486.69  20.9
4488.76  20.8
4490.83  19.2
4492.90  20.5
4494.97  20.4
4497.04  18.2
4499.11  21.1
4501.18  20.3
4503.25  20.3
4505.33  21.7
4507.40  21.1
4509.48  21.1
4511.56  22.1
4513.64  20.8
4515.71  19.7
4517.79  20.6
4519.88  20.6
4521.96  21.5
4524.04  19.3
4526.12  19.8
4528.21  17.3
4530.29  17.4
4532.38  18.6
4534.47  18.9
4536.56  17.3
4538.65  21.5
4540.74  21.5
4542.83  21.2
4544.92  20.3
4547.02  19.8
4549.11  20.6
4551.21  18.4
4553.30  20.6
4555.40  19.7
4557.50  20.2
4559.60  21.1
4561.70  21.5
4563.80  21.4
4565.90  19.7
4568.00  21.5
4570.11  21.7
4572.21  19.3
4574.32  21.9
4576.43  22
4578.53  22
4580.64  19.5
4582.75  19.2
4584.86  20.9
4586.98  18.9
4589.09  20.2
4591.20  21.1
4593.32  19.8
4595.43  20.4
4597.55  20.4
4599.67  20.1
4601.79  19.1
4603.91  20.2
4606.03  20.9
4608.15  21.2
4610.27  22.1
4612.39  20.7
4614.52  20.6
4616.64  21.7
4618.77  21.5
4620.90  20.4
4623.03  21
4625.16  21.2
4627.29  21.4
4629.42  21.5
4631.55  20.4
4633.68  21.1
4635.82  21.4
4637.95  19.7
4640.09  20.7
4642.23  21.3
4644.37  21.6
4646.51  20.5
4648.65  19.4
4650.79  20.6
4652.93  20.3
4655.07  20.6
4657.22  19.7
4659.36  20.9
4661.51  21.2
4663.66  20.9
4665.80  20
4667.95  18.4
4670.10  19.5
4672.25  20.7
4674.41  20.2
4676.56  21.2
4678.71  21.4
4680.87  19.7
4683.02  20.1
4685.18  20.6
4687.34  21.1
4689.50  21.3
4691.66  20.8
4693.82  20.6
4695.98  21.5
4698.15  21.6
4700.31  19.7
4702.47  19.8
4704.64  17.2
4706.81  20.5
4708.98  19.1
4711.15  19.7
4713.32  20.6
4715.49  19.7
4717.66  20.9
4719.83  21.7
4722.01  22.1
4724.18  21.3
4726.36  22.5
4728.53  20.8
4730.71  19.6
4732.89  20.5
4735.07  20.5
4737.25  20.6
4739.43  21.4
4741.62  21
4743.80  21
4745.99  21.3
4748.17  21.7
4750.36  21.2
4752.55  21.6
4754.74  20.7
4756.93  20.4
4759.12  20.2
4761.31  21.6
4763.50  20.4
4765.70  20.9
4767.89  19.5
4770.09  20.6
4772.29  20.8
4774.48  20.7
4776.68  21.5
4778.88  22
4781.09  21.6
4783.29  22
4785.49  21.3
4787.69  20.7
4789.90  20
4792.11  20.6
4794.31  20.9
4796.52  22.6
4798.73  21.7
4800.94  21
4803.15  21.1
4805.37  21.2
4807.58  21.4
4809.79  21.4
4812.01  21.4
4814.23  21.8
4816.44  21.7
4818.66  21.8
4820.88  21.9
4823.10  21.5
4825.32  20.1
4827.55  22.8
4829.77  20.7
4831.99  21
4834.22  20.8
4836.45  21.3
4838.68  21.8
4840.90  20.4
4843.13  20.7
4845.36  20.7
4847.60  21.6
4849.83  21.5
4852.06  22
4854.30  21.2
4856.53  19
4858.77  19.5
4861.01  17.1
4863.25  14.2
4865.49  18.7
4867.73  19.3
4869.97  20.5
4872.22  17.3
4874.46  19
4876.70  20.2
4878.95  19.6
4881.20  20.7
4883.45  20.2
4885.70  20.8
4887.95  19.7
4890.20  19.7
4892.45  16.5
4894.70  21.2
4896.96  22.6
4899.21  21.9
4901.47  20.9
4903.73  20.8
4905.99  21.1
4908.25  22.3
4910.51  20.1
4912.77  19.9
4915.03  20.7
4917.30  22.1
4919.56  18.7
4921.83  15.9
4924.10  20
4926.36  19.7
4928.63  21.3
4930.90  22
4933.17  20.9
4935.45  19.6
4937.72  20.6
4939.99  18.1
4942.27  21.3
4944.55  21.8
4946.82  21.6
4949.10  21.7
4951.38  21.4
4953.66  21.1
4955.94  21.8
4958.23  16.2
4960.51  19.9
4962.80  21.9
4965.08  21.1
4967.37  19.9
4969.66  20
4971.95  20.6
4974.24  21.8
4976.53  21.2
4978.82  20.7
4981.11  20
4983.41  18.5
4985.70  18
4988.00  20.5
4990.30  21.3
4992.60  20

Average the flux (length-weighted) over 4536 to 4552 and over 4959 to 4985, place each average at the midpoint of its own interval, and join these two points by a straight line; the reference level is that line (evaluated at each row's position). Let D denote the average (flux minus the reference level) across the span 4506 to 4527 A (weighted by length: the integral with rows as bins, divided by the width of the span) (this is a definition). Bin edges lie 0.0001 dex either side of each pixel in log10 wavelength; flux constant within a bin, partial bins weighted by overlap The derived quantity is 0.5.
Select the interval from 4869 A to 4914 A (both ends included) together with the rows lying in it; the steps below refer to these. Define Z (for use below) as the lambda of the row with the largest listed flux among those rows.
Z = 4896.96 A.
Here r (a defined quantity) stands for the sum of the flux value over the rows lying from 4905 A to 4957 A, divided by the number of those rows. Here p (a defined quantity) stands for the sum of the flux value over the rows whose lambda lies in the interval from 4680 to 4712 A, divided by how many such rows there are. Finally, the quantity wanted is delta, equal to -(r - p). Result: -0.4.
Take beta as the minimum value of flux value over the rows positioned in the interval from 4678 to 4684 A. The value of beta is 19.7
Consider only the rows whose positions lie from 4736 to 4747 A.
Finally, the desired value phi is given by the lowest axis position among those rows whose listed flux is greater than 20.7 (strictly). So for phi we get 4739.43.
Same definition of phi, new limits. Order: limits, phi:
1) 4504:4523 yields 4505.33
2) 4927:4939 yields 4928.63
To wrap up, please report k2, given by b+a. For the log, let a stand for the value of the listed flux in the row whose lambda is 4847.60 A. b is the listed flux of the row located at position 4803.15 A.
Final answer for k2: 42.7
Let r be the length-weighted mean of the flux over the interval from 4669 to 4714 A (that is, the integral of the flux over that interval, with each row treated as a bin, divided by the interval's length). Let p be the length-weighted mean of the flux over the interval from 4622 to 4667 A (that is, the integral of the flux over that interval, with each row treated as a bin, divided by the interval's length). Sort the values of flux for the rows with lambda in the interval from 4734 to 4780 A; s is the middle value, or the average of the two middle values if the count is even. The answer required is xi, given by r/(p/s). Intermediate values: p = 20.7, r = 20.3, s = 20.9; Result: 20.49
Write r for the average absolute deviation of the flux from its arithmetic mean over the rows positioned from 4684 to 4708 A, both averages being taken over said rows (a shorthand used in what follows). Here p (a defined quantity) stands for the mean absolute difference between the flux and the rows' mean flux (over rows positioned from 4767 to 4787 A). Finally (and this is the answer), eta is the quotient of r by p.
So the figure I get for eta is 1.3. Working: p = 0.63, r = 0.8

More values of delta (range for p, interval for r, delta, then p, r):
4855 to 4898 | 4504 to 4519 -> -1.8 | 19.3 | 21.0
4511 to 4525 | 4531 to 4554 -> 0.8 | 20.7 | 19.9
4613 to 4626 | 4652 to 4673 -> 0.8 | 21.1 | 20.2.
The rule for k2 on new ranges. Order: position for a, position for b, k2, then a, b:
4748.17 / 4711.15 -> 41.4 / 21.7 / 19.7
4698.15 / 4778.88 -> 43.6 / 21.6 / 22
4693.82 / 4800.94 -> 41.6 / 20.6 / 21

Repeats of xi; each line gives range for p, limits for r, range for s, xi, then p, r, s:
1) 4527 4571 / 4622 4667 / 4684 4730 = 21.56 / 20.0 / 20.7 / 20.8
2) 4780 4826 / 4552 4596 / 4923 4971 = 20.37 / 21.3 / 20.6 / 21.1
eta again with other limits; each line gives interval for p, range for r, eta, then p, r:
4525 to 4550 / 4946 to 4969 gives 0.9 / 1.35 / 1.2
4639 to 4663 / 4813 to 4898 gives 2.7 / 0.47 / 1.3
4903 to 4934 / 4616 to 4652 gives 0.5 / 1.15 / 0.5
